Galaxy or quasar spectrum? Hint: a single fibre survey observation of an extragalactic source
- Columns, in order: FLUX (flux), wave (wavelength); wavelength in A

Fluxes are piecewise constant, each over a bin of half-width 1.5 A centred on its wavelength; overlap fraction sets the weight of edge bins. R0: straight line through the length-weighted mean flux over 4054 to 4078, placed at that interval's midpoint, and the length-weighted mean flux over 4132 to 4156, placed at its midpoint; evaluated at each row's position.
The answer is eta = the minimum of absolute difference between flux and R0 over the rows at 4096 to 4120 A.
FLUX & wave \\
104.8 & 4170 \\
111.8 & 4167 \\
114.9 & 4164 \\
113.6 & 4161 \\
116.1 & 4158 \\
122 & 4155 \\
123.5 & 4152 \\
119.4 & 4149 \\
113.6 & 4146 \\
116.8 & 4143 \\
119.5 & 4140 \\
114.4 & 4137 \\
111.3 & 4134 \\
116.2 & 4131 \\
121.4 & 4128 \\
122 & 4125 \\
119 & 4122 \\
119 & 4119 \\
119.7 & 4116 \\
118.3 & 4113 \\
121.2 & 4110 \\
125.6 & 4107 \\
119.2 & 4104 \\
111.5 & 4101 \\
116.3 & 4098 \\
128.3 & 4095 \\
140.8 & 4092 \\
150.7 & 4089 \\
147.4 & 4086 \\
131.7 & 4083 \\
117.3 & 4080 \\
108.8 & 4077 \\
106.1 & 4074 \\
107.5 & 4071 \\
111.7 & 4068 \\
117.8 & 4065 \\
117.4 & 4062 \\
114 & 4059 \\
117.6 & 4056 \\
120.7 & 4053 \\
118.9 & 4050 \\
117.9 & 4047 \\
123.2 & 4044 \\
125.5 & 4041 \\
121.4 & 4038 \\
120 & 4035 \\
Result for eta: 1.6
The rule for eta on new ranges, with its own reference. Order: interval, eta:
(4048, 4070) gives 1.3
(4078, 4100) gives 1.6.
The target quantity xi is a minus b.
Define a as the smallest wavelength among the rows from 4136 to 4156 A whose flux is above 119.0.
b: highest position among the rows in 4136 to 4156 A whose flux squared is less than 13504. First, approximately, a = 4140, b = 4146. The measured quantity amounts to -6 A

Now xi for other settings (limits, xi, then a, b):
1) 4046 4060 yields -6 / 4053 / 4059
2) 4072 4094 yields 6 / 4083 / 4077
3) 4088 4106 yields -12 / 4089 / 4101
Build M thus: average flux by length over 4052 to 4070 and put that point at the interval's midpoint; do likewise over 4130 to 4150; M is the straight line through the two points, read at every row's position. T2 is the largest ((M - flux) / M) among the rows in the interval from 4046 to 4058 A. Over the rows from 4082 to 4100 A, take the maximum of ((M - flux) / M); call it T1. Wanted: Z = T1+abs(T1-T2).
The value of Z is 0.01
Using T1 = -0.003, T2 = -0.01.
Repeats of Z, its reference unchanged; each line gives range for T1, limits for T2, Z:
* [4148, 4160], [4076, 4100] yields 0.06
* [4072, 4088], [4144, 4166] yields 0.15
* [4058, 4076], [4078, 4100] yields 0.18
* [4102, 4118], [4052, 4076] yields 0.09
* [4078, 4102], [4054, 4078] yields 0.09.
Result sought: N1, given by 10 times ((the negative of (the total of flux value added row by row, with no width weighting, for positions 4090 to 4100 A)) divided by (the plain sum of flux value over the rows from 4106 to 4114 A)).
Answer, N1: -10.6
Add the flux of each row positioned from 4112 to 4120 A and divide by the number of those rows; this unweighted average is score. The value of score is 119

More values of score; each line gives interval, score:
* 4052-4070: 117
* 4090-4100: 128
